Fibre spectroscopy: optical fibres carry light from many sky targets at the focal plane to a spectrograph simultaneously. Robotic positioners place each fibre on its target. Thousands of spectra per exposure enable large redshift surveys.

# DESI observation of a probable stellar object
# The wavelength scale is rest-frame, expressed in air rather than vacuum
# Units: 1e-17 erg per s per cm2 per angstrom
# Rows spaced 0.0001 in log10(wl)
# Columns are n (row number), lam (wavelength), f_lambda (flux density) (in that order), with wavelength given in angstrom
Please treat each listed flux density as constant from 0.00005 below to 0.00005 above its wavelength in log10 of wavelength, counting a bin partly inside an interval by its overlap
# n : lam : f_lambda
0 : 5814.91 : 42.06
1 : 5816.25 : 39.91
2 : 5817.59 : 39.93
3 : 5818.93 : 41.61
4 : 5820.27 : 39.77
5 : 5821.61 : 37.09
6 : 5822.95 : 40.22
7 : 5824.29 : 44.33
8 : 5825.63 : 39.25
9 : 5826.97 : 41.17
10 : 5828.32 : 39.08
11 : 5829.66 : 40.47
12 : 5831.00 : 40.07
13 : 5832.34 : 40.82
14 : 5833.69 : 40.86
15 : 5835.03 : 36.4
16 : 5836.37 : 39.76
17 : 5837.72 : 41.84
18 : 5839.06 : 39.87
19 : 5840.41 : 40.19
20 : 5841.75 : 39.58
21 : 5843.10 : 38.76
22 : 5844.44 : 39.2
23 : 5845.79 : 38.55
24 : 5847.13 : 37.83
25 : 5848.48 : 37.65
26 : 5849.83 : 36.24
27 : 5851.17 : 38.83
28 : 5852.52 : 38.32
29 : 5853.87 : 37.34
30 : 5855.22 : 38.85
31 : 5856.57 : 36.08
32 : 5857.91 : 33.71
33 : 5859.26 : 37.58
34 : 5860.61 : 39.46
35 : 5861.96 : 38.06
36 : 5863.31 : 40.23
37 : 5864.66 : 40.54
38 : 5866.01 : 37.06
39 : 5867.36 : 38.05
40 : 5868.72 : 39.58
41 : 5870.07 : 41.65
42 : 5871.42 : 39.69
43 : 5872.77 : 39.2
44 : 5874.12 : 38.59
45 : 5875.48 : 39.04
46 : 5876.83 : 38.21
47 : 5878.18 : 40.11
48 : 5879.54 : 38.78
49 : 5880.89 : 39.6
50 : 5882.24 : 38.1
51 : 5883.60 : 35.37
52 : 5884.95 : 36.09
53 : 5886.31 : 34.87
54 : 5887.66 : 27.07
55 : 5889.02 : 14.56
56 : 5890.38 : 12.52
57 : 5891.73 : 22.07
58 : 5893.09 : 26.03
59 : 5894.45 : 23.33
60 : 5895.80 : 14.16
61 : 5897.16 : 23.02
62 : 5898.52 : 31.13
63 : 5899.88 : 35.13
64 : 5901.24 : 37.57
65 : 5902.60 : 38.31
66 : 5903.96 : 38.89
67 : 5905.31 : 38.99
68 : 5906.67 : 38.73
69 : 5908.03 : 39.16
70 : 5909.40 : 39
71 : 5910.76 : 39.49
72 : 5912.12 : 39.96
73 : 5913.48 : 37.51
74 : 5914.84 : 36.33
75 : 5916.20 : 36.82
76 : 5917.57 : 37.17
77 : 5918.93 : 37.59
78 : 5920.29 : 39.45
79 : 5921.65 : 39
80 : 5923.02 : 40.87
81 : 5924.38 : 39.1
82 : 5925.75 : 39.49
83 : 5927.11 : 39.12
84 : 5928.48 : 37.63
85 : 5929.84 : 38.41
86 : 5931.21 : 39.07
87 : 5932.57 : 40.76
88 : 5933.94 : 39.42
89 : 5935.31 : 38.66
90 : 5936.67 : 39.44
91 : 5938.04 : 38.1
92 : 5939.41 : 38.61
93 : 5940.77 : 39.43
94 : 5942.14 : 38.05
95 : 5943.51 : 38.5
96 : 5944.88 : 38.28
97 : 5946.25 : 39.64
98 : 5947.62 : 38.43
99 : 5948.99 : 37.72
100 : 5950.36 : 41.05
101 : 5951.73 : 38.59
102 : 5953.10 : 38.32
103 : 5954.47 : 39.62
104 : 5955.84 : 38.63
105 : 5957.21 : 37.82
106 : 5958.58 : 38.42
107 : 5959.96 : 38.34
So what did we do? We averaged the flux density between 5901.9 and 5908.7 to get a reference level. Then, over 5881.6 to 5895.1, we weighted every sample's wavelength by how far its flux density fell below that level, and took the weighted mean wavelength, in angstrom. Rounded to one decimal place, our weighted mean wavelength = 5890.3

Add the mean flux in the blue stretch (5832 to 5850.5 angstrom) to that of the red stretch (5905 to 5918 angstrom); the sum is 77.4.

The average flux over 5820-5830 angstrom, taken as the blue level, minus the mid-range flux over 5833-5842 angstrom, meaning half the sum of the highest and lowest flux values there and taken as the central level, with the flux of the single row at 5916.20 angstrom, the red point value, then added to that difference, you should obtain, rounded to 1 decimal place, 37.9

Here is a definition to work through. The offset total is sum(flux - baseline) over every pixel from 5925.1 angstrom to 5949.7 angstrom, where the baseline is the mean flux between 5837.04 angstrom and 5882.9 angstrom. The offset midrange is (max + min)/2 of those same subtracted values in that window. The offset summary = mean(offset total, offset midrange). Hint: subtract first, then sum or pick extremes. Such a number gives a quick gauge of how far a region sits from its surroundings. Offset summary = 1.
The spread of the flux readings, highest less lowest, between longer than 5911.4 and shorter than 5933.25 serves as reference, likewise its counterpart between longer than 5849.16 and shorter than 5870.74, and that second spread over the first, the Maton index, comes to 1.7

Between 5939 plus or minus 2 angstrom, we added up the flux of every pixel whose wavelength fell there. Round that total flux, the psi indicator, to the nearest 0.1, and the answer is 116.1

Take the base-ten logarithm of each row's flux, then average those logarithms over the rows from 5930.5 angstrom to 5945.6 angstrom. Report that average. 1.590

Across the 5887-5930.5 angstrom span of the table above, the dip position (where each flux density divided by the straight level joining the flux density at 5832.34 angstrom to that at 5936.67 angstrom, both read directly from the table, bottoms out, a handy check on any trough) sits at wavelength 5890.38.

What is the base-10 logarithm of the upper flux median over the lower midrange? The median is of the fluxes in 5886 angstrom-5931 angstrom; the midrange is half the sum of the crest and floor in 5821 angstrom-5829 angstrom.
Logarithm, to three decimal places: -0.035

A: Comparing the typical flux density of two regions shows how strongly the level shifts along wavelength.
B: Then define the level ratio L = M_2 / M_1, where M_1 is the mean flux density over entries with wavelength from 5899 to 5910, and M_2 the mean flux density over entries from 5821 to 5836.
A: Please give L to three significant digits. 1.05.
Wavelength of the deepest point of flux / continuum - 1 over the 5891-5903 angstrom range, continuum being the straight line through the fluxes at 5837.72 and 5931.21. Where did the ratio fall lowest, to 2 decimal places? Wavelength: 5895.80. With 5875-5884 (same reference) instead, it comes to 5883.60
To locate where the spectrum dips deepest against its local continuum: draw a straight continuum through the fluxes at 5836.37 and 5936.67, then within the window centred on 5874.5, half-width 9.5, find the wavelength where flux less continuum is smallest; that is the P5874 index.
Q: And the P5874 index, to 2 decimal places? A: 5883.60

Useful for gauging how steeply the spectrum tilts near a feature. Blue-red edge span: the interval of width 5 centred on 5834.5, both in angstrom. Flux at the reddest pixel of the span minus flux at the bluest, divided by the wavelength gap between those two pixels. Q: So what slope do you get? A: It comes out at -0.3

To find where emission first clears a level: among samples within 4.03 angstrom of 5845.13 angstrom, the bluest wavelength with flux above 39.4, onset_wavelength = 5841.75 angstrom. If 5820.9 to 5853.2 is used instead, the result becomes 5822.95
